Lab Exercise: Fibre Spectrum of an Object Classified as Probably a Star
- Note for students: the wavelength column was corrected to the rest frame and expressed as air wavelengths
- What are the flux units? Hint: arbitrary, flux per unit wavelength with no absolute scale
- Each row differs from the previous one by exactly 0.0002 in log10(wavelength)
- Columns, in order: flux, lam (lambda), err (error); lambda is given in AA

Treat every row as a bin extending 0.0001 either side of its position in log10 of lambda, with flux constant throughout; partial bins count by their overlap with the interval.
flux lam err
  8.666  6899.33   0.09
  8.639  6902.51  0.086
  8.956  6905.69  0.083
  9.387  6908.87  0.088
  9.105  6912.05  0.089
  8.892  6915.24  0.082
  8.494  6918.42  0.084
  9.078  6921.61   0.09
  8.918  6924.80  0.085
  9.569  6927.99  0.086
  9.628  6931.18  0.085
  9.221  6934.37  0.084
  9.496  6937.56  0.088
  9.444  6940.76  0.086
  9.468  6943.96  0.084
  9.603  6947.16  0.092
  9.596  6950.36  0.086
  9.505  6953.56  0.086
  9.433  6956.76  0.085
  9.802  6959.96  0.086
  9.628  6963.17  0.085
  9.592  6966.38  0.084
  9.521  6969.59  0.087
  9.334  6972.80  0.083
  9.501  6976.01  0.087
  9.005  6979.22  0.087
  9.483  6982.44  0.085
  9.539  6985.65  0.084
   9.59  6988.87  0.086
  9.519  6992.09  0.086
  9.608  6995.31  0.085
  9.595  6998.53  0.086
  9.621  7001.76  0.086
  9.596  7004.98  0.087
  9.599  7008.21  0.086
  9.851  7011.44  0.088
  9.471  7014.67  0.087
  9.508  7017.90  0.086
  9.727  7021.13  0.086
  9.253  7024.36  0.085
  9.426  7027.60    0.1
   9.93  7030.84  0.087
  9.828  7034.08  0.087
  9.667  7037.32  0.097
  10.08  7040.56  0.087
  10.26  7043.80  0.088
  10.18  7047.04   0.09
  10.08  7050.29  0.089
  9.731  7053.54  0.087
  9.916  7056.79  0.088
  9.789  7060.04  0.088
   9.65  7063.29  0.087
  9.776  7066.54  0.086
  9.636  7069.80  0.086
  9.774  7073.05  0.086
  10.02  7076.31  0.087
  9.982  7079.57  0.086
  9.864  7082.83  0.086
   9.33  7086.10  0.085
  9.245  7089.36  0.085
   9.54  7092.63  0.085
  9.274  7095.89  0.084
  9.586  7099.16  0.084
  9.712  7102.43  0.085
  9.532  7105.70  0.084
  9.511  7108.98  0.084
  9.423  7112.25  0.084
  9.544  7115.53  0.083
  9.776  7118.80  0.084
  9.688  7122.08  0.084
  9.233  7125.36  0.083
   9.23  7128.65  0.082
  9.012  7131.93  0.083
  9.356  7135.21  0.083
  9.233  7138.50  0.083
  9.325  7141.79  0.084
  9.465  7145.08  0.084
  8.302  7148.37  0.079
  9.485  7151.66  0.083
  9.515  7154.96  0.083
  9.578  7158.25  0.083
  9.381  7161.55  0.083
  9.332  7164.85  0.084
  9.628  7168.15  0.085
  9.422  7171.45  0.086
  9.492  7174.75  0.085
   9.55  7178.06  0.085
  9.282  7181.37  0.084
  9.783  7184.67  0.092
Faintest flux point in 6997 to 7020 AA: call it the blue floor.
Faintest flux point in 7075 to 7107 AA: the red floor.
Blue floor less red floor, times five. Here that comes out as 1.1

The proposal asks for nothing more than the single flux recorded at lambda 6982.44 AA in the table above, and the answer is 9.483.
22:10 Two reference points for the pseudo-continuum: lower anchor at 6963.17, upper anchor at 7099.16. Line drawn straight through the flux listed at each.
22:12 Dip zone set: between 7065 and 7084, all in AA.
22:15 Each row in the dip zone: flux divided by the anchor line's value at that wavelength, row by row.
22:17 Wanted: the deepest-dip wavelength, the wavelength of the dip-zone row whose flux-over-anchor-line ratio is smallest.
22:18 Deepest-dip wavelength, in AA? 7069.80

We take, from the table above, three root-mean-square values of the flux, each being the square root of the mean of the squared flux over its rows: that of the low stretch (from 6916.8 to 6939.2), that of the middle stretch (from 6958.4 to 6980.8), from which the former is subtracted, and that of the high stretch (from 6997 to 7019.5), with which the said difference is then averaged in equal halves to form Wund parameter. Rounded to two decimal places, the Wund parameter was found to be 4.94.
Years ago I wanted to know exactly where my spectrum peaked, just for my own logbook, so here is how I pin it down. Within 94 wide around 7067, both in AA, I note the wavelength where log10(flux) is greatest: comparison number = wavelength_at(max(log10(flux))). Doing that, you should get 7043.80 AA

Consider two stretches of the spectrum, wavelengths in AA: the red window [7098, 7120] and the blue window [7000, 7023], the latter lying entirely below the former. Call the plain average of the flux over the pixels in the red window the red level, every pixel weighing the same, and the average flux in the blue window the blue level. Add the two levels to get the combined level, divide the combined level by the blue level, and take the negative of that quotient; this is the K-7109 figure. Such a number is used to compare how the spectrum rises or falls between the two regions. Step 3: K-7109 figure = -2.00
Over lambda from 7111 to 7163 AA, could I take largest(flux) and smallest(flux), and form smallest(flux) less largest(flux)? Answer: -1.47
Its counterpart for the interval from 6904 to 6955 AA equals -1.13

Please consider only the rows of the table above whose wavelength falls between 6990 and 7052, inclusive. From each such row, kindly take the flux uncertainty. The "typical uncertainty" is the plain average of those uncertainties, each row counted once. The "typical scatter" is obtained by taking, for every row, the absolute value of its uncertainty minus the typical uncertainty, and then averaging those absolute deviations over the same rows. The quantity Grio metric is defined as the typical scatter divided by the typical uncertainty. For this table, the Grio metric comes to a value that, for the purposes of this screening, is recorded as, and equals 0.028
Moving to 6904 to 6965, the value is 0.021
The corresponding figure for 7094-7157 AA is 0.010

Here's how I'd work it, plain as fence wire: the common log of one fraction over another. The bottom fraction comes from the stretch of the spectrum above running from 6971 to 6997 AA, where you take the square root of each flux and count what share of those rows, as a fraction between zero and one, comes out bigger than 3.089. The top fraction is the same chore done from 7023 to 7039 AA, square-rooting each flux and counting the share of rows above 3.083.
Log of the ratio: 0.38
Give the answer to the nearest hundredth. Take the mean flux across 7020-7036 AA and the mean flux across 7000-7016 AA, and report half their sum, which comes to 9.63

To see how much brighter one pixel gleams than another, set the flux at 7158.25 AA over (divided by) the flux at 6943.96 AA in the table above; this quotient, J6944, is 1.01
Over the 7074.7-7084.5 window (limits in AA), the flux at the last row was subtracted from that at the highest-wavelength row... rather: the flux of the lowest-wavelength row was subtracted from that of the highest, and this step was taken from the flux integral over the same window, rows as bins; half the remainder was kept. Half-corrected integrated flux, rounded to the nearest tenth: 48.8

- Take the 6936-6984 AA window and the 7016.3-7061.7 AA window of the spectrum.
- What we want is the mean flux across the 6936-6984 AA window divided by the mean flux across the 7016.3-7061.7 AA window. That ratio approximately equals 0.97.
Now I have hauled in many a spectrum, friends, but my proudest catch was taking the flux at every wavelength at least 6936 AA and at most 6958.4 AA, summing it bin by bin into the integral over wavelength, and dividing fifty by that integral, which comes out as 0.23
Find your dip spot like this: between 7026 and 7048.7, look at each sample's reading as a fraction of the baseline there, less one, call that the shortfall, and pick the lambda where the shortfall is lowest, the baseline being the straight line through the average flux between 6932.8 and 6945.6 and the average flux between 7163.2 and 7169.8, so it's 7027.60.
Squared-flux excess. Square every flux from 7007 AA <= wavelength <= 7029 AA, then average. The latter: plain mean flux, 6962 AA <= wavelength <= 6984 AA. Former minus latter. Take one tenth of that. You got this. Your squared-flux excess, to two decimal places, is 8.18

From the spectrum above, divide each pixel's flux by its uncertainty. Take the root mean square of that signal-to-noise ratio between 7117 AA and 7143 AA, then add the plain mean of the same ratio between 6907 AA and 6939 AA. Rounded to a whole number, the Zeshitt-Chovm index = 219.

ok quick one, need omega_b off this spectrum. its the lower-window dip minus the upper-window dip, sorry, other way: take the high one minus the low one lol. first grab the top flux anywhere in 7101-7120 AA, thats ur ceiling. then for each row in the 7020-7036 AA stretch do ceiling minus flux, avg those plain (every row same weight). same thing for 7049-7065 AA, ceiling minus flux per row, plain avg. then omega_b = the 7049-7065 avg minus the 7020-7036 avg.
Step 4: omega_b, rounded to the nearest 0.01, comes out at -0.20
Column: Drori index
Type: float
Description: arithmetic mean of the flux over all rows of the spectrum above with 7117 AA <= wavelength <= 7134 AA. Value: 9.39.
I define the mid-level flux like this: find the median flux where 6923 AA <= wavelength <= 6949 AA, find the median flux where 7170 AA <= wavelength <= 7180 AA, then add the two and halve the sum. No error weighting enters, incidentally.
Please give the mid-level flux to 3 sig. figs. 9.49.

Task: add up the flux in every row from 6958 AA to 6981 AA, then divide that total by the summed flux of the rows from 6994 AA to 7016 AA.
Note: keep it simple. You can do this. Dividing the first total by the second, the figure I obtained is 0.99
